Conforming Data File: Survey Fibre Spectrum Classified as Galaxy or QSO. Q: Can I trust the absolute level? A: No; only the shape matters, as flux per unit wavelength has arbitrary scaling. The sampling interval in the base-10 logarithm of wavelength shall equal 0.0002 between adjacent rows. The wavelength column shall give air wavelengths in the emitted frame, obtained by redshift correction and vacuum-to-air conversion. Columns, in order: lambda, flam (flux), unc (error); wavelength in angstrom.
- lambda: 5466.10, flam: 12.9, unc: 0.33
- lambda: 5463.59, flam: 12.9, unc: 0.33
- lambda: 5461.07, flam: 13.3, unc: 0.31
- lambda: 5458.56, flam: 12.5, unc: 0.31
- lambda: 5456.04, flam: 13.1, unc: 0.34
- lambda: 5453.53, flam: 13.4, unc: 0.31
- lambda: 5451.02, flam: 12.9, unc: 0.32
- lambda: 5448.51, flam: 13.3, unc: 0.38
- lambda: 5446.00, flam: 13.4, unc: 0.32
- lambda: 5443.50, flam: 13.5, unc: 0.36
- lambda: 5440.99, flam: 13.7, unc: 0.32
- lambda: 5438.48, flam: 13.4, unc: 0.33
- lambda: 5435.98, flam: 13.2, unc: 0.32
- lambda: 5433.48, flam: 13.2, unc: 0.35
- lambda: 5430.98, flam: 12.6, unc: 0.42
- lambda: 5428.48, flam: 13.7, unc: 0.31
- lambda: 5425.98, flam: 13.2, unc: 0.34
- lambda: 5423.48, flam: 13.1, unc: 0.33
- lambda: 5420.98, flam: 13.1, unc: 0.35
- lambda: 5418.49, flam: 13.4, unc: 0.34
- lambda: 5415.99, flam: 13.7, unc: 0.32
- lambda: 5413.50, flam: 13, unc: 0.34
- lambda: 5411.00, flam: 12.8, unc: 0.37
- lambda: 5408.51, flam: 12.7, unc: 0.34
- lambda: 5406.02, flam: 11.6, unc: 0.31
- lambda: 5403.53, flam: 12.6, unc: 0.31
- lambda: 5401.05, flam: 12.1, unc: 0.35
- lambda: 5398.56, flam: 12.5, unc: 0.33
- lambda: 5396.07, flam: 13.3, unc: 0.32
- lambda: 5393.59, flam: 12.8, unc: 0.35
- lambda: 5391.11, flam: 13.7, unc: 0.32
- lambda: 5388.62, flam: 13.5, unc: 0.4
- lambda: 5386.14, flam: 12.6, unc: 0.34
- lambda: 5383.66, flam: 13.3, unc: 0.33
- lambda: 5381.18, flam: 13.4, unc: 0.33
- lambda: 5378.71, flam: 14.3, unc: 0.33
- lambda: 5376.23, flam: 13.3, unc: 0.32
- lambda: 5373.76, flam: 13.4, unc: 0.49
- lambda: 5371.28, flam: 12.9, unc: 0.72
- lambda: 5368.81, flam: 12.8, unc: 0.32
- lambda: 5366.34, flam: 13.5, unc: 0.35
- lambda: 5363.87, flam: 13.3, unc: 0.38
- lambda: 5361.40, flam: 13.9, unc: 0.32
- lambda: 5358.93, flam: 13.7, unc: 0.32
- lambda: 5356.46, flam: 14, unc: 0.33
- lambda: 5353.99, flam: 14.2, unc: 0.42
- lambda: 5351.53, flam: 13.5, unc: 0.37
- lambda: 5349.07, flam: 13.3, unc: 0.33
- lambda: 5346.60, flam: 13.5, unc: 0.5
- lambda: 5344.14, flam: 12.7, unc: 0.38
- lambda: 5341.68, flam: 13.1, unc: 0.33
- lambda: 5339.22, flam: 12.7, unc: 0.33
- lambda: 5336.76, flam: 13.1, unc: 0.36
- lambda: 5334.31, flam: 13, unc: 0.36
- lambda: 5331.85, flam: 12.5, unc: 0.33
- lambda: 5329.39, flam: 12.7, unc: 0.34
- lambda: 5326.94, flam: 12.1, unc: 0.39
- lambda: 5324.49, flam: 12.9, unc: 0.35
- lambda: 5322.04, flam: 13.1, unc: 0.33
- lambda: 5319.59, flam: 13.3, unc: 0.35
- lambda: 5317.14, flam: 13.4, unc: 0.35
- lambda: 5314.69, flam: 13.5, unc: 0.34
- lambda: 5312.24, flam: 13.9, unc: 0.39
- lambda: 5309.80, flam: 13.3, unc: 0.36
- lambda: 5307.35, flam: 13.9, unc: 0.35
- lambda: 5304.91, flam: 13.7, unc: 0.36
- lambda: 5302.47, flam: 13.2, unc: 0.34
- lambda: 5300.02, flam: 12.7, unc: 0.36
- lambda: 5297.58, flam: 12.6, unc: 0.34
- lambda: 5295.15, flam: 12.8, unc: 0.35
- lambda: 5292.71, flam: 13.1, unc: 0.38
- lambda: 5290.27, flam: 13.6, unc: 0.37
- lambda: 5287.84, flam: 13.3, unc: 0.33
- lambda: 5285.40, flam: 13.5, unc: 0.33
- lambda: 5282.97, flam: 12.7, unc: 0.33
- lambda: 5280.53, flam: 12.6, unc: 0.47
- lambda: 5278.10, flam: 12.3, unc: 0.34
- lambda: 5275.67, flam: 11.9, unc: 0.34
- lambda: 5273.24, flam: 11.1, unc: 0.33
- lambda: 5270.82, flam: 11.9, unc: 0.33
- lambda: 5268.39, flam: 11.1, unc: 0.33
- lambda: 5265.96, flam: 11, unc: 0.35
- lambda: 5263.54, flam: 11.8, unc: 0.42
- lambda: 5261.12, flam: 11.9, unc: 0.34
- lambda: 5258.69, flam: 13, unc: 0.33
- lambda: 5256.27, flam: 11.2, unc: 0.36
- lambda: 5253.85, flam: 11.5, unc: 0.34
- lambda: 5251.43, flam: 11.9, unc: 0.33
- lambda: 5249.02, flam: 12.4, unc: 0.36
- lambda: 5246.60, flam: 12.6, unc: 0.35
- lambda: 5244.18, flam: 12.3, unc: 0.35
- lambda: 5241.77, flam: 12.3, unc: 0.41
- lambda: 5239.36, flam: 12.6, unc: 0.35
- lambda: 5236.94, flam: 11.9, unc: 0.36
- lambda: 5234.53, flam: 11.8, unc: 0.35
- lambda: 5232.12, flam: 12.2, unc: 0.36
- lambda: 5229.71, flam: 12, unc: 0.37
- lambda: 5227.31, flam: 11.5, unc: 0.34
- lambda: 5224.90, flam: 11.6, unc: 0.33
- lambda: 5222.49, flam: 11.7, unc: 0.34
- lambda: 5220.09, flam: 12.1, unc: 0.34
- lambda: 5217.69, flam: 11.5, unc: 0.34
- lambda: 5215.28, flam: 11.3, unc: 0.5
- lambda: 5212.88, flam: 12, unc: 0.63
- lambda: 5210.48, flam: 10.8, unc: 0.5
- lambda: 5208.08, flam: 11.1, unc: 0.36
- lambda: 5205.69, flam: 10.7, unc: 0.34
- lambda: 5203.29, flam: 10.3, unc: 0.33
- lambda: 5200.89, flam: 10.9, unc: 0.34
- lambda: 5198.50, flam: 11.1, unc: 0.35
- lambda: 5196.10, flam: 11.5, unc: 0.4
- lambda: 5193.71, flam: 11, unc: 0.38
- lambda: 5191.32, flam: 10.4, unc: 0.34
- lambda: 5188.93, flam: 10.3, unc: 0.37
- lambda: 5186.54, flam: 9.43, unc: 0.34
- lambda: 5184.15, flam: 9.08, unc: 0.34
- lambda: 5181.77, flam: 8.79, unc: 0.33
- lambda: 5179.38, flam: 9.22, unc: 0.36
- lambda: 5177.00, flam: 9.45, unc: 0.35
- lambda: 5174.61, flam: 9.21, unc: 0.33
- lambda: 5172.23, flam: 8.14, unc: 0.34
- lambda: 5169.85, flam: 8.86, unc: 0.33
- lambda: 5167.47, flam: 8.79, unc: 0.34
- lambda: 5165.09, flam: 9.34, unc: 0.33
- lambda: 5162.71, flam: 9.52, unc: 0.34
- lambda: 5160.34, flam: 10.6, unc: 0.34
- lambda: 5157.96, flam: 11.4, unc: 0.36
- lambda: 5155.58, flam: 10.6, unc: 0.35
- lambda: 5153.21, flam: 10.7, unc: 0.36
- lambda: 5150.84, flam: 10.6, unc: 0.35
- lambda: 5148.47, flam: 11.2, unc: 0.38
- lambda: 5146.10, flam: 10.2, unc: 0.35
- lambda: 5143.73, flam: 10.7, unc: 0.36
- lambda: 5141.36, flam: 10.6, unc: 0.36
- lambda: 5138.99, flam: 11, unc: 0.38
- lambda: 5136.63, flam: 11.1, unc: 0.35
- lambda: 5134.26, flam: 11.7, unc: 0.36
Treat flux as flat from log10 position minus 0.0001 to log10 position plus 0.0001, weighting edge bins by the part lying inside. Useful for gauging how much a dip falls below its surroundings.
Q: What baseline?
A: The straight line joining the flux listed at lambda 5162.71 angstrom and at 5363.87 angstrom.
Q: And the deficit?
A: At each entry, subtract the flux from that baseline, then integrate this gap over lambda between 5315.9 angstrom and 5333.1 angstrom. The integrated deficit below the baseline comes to -5.1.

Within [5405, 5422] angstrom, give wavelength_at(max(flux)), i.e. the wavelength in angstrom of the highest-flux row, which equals 5415.99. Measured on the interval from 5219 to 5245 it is 5239.36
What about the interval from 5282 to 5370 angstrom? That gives 5353.99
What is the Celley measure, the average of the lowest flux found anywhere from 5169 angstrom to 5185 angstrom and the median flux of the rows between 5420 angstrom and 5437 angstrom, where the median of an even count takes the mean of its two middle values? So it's 10.7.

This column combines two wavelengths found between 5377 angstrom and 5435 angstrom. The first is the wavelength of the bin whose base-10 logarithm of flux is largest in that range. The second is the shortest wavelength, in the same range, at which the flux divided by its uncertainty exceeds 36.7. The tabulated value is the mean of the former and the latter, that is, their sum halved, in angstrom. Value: 5378.7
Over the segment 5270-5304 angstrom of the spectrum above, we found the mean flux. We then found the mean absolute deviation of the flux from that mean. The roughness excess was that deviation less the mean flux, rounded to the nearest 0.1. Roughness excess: -12.2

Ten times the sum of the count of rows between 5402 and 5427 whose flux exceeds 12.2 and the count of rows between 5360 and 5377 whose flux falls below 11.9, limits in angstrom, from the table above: 90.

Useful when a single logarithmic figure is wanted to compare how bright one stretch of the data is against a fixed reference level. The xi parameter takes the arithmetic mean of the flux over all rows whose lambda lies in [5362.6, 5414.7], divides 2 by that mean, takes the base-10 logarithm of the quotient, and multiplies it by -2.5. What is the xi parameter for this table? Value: 2.03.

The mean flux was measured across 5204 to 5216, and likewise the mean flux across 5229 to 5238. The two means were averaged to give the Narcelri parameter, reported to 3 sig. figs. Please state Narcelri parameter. 11.6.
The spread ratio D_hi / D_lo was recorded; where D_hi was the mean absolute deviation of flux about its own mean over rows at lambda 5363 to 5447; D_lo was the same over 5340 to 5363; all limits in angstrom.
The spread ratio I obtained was 1.1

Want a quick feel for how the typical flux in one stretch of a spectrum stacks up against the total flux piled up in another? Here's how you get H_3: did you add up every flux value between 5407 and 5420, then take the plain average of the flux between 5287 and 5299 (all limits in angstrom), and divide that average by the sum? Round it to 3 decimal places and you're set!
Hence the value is 0.199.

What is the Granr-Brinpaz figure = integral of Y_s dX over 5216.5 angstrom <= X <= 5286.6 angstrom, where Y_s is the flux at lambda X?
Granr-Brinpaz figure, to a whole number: 841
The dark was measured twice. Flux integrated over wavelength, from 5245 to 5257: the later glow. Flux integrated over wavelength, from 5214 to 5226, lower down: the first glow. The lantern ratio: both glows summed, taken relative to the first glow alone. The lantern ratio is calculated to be 2.03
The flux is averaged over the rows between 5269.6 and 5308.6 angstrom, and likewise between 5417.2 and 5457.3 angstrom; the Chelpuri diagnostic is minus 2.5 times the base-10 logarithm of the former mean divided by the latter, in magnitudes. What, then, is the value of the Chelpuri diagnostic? 0.04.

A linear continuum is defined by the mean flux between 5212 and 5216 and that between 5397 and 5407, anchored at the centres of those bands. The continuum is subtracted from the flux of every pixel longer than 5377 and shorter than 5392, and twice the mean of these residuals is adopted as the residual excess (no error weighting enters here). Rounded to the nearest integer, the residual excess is 3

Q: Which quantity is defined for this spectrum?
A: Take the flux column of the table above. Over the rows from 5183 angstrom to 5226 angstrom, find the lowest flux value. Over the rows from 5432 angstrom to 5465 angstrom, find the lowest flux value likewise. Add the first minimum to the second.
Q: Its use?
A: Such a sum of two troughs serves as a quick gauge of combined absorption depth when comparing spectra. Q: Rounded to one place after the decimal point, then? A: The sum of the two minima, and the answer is 21.6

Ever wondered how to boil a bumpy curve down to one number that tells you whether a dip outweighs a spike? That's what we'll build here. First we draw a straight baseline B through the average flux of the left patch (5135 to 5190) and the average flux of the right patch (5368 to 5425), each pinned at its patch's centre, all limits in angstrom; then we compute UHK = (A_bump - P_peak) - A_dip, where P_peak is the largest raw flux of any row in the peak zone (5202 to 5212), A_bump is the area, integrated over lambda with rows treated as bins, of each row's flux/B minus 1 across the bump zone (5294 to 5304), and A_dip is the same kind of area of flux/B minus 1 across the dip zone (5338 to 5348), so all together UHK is -10.7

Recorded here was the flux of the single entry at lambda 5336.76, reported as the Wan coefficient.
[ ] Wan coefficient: 13.1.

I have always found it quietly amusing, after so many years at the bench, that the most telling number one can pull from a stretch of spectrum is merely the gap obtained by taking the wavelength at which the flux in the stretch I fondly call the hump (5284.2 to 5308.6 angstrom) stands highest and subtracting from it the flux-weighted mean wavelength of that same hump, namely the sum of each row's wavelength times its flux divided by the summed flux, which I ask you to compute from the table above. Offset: 11.0 angstrom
